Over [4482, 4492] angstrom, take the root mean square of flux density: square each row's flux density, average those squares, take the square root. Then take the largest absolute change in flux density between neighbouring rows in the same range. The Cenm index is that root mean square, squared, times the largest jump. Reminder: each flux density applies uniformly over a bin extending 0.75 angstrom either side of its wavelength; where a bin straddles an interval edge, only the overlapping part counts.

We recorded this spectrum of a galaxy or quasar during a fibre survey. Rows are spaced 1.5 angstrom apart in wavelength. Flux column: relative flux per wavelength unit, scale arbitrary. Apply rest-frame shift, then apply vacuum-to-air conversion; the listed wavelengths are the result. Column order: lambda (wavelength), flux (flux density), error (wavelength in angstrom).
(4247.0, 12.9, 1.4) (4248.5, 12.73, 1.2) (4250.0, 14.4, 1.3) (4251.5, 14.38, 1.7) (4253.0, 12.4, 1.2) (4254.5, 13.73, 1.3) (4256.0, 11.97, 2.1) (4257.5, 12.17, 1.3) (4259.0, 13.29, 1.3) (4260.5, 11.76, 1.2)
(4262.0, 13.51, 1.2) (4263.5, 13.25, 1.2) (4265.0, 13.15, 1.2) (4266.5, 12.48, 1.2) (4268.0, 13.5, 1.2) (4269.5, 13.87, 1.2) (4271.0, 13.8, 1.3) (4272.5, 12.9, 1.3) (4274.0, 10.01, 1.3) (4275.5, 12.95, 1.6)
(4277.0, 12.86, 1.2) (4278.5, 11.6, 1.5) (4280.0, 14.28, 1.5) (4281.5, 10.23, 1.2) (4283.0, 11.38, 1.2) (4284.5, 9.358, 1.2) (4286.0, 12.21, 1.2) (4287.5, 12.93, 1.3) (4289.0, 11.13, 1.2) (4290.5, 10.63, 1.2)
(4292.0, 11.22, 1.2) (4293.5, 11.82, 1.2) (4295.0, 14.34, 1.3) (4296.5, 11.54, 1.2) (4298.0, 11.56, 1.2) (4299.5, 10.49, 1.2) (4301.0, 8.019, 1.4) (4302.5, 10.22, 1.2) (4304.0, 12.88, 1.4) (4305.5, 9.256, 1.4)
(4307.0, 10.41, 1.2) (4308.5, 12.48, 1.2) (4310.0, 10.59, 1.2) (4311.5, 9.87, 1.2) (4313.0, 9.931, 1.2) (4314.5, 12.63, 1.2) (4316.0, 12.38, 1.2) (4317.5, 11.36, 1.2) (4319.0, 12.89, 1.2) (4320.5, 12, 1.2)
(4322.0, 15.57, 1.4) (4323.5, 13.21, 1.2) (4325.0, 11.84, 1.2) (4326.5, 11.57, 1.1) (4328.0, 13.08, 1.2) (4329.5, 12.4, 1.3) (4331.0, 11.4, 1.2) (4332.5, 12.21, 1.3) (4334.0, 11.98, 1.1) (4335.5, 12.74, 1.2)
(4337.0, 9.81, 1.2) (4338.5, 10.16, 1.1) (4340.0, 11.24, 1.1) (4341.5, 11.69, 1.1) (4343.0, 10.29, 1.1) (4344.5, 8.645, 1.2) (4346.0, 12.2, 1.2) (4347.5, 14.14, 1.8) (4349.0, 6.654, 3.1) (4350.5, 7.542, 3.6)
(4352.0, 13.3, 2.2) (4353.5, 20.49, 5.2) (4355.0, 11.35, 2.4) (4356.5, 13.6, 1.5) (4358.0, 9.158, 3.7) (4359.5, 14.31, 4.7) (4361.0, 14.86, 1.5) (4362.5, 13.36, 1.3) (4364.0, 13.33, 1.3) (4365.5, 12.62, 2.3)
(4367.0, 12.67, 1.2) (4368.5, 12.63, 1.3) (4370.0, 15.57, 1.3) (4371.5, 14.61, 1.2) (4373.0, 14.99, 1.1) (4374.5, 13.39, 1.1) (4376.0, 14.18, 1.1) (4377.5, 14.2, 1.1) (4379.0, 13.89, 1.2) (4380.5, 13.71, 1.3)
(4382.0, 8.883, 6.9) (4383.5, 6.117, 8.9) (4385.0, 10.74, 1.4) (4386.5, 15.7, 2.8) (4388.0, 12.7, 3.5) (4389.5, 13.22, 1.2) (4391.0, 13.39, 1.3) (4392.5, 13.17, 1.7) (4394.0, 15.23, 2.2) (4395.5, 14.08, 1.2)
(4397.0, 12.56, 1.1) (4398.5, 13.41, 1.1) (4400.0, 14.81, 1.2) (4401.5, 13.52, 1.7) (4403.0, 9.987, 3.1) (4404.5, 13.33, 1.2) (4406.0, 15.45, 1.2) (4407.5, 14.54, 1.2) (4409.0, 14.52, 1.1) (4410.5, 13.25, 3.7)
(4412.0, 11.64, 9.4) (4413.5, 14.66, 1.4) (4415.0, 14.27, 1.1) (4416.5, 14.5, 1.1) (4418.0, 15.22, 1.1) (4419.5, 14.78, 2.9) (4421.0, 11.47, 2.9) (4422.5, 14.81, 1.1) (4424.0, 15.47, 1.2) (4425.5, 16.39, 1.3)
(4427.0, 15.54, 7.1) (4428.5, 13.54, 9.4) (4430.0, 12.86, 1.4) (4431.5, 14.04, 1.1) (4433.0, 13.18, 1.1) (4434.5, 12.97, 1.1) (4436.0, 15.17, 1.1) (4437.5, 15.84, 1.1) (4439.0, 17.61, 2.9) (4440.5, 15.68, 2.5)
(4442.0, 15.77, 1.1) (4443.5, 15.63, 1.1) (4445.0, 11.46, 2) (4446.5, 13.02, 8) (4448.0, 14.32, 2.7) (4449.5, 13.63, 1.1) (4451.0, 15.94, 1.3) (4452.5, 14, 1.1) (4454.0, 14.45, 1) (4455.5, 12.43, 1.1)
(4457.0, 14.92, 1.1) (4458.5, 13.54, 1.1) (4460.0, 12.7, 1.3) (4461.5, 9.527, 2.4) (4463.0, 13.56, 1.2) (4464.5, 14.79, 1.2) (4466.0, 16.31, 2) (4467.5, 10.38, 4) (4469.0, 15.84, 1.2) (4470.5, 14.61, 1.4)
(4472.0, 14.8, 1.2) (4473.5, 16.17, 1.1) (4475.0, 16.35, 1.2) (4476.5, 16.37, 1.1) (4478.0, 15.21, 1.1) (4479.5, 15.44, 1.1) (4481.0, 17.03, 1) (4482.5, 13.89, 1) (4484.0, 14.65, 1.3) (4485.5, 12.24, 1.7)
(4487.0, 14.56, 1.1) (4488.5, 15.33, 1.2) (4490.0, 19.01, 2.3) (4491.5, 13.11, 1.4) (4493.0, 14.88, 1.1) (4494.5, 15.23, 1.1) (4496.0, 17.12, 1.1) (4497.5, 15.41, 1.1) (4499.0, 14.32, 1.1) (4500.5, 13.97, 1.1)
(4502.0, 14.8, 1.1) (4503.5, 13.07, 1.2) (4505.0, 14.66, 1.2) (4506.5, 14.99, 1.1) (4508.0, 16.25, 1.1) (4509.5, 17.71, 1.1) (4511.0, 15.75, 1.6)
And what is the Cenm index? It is 1296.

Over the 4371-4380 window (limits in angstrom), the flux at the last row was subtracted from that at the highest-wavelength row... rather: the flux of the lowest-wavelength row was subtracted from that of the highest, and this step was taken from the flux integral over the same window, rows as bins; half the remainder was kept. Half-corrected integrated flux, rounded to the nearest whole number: 64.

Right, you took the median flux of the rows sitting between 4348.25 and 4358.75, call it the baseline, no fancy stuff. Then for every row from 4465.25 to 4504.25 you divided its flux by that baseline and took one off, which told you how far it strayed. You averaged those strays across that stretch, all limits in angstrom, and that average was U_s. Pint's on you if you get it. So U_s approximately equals 0.32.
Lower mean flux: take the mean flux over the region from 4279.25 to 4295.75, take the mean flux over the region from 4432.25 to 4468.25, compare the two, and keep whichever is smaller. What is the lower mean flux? 11.8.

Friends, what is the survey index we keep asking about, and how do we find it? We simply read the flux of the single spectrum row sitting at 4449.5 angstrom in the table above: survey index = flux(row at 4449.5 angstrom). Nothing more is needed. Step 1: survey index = 13.63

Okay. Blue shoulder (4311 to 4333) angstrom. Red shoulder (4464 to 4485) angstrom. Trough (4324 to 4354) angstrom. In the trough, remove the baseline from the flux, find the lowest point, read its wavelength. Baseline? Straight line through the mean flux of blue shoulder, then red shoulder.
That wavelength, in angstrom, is 4349.0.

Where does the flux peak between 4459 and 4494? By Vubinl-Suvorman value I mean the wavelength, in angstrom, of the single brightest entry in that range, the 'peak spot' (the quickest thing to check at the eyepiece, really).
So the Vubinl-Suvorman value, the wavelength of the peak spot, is 4490.0 angstrom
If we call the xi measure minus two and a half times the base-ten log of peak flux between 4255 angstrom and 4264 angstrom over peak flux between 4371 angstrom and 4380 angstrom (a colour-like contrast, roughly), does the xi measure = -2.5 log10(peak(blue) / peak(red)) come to 0.11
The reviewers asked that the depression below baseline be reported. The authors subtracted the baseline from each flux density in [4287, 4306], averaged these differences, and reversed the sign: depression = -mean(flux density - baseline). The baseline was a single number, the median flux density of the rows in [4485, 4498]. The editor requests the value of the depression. 4.0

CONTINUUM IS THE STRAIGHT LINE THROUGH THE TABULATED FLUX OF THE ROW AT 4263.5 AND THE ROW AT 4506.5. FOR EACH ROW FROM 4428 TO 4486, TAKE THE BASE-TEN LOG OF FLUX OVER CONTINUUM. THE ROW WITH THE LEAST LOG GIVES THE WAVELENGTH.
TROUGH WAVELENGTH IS 4461.5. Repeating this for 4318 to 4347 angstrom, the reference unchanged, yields 4344.5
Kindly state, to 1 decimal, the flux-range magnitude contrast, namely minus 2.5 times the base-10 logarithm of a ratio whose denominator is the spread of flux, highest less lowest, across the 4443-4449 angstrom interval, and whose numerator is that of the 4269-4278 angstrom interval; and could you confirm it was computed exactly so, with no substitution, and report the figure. 0.1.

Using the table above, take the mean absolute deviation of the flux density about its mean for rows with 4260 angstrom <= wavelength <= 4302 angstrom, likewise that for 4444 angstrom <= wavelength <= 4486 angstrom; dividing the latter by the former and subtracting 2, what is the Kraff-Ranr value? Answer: -0.87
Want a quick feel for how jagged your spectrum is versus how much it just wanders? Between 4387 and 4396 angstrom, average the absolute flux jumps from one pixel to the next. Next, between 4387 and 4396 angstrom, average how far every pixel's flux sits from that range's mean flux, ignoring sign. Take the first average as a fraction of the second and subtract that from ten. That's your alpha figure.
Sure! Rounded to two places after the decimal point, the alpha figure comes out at 8.79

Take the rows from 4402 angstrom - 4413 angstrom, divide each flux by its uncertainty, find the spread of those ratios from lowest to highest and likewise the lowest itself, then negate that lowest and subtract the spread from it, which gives -13.2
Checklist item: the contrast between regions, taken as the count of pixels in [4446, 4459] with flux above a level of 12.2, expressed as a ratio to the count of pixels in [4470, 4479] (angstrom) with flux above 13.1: 1.5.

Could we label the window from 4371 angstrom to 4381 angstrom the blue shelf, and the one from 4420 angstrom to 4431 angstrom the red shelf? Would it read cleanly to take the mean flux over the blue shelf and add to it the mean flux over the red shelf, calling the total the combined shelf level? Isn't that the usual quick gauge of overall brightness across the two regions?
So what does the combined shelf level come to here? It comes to 28.4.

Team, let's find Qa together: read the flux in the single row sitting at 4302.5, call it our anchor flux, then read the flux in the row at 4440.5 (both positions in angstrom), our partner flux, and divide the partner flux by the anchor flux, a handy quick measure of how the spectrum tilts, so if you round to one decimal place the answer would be 1.5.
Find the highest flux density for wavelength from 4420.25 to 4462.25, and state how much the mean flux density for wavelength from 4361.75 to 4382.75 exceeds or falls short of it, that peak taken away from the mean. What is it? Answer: -4.2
